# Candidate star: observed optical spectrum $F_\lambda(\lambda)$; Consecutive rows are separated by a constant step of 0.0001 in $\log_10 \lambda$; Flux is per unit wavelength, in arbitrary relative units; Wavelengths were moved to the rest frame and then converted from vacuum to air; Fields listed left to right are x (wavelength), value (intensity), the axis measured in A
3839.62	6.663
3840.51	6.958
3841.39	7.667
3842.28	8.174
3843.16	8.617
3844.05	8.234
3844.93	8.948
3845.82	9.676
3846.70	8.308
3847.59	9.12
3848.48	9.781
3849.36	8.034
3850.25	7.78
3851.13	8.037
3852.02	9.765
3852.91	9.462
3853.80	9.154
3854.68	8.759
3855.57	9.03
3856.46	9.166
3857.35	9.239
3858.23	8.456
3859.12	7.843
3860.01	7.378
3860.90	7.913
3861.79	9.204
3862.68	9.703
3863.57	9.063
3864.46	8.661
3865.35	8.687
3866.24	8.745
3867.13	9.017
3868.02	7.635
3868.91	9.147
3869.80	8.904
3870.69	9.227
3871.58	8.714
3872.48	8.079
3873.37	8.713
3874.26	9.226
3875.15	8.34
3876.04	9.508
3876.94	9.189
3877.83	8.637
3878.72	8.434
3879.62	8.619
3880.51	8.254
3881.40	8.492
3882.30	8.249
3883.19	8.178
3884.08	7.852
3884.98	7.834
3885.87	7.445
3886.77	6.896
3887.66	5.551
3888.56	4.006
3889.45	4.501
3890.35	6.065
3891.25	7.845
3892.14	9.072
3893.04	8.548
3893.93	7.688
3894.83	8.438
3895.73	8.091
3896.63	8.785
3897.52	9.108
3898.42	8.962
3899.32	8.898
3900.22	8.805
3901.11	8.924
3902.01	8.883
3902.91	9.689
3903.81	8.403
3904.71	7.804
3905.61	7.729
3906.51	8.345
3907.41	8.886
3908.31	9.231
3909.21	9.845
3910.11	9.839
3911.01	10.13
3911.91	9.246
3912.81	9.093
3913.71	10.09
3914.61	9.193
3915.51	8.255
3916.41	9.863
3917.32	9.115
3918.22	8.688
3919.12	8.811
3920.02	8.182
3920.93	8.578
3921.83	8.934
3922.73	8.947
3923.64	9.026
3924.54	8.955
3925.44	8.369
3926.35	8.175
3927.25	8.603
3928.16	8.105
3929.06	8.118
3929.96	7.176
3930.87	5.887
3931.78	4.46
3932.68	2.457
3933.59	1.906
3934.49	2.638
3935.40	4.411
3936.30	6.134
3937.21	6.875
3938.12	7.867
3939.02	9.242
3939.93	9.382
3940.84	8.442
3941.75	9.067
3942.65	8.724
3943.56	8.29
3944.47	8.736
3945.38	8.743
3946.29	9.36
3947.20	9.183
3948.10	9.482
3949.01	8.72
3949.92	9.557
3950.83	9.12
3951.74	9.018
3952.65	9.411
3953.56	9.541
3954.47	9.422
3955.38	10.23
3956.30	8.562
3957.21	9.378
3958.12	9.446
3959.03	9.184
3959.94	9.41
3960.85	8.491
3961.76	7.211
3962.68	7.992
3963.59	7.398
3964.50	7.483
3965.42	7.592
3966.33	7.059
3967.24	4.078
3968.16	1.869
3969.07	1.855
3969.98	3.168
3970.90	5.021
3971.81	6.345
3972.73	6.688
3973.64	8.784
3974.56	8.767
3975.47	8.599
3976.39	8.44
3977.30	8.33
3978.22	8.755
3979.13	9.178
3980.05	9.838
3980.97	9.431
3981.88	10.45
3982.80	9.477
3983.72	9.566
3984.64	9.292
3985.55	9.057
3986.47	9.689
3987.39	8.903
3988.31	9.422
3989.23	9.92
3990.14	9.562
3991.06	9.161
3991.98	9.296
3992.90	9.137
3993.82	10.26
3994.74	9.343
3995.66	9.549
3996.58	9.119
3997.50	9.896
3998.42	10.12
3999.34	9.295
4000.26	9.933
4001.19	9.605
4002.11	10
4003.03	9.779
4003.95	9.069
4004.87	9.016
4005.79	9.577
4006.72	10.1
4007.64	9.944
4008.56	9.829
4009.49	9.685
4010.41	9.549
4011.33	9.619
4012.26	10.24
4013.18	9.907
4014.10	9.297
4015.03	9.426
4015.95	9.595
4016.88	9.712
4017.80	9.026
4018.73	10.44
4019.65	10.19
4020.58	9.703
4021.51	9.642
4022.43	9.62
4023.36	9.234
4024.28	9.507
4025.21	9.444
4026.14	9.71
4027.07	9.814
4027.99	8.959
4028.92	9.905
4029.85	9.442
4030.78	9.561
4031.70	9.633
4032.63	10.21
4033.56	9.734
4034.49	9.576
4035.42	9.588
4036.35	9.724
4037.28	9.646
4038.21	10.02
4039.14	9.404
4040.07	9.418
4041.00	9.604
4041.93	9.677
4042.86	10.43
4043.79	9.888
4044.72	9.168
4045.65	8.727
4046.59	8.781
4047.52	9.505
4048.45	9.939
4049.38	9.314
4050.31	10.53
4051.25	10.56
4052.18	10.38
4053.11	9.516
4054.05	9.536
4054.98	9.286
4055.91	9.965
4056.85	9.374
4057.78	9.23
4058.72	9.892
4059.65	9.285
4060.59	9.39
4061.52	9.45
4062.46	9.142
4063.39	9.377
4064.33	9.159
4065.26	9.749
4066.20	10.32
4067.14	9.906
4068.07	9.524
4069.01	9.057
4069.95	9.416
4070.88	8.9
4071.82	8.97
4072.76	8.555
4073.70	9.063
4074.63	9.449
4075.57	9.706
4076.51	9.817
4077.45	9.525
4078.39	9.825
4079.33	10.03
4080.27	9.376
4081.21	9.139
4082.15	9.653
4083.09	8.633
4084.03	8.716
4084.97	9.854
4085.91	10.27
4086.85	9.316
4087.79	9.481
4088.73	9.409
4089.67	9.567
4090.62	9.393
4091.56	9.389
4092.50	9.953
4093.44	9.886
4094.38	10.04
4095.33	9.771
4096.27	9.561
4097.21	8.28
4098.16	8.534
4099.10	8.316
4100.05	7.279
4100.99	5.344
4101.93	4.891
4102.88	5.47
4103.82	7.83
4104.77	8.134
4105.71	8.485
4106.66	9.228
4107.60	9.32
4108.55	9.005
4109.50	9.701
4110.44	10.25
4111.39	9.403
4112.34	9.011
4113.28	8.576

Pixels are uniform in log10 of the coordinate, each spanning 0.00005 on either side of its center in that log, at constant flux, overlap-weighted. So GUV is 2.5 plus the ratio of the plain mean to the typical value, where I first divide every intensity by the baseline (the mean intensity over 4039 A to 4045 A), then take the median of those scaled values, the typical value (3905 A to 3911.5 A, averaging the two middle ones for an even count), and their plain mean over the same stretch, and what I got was 3.49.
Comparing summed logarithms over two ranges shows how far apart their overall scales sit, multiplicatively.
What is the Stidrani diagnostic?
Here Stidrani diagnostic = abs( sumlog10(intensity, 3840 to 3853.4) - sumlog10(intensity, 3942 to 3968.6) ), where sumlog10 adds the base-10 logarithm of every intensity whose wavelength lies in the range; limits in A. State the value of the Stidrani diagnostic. 12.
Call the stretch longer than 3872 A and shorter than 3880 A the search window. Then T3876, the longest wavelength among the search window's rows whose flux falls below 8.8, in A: 3879.62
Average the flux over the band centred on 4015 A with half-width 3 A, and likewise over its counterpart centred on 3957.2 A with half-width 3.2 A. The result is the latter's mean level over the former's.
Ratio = 0.98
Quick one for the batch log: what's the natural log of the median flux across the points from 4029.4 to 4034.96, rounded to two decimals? 2.26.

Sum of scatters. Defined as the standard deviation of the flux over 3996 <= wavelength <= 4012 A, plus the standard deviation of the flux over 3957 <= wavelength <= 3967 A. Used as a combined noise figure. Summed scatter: 1.3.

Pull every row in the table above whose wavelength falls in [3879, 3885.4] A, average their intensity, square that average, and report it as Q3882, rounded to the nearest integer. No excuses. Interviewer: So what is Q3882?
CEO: 67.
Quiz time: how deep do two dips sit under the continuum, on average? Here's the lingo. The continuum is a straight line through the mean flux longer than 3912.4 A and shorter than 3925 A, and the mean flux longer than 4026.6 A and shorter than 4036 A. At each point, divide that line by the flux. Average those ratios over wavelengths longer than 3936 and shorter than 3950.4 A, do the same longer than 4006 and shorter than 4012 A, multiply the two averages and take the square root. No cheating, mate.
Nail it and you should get 1.02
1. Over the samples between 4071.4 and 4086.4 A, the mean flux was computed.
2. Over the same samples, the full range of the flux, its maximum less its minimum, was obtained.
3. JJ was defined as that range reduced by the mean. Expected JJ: -7.7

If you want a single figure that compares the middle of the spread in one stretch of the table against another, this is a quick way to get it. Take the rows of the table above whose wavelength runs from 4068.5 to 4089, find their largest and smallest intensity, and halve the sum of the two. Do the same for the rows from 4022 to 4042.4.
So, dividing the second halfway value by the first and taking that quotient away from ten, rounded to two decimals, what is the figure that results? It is 8.98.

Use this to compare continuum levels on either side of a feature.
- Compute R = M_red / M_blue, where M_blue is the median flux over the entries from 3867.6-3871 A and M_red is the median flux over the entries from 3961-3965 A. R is 0.82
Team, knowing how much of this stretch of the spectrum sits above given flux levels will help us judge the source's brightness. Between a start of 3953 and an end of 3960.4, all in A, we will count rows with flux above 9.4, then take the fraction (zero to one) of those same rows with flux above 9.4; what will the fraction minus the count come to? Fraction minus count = -4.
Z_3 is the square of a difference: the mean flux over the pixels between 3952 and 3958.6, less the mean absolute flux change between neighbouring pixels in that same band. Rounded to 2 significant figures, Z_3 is 78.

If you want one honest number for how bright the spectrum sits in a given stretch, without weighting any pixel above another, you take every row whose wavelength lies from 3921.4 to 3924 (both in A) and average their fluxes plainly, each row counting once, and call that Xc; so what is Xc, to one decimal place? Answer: 9.0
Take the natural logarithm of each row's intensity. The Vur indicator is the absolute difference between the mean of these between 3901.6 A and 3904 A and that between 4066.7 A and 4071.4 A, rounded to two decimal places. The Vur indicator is 0.04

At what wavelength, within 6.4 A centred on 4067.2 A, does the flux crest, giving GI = 4066.20 A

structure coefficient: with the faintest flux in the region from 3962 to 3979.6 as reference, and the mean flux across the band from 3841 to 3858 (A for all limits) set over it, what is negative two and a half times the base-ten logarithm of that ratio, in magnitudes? -1.69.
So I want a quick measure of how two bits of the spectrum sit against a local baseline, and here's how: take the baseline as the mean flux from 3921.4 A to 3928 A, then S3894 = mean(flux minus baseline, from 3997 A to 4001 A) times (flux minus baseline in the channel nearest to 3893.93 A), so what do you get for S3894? -1.1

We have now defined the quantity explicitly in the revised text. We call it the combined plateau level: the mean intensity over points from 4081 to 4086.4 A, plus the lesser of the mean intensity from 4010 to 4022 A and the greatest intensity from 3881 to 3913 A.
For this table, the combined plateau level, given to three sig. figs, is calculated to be 19.1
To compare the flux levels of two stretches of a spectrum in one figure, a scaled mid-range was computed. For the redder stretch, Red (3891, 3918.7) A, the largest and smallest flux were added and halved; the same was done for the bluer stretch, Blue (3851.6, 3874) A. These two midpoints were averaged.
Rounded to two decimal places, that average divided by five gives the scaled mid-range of 1.75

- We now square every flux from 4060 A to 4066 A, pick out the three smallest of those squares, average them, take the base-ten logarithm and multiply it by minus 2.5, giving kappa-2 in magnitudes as -4.83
